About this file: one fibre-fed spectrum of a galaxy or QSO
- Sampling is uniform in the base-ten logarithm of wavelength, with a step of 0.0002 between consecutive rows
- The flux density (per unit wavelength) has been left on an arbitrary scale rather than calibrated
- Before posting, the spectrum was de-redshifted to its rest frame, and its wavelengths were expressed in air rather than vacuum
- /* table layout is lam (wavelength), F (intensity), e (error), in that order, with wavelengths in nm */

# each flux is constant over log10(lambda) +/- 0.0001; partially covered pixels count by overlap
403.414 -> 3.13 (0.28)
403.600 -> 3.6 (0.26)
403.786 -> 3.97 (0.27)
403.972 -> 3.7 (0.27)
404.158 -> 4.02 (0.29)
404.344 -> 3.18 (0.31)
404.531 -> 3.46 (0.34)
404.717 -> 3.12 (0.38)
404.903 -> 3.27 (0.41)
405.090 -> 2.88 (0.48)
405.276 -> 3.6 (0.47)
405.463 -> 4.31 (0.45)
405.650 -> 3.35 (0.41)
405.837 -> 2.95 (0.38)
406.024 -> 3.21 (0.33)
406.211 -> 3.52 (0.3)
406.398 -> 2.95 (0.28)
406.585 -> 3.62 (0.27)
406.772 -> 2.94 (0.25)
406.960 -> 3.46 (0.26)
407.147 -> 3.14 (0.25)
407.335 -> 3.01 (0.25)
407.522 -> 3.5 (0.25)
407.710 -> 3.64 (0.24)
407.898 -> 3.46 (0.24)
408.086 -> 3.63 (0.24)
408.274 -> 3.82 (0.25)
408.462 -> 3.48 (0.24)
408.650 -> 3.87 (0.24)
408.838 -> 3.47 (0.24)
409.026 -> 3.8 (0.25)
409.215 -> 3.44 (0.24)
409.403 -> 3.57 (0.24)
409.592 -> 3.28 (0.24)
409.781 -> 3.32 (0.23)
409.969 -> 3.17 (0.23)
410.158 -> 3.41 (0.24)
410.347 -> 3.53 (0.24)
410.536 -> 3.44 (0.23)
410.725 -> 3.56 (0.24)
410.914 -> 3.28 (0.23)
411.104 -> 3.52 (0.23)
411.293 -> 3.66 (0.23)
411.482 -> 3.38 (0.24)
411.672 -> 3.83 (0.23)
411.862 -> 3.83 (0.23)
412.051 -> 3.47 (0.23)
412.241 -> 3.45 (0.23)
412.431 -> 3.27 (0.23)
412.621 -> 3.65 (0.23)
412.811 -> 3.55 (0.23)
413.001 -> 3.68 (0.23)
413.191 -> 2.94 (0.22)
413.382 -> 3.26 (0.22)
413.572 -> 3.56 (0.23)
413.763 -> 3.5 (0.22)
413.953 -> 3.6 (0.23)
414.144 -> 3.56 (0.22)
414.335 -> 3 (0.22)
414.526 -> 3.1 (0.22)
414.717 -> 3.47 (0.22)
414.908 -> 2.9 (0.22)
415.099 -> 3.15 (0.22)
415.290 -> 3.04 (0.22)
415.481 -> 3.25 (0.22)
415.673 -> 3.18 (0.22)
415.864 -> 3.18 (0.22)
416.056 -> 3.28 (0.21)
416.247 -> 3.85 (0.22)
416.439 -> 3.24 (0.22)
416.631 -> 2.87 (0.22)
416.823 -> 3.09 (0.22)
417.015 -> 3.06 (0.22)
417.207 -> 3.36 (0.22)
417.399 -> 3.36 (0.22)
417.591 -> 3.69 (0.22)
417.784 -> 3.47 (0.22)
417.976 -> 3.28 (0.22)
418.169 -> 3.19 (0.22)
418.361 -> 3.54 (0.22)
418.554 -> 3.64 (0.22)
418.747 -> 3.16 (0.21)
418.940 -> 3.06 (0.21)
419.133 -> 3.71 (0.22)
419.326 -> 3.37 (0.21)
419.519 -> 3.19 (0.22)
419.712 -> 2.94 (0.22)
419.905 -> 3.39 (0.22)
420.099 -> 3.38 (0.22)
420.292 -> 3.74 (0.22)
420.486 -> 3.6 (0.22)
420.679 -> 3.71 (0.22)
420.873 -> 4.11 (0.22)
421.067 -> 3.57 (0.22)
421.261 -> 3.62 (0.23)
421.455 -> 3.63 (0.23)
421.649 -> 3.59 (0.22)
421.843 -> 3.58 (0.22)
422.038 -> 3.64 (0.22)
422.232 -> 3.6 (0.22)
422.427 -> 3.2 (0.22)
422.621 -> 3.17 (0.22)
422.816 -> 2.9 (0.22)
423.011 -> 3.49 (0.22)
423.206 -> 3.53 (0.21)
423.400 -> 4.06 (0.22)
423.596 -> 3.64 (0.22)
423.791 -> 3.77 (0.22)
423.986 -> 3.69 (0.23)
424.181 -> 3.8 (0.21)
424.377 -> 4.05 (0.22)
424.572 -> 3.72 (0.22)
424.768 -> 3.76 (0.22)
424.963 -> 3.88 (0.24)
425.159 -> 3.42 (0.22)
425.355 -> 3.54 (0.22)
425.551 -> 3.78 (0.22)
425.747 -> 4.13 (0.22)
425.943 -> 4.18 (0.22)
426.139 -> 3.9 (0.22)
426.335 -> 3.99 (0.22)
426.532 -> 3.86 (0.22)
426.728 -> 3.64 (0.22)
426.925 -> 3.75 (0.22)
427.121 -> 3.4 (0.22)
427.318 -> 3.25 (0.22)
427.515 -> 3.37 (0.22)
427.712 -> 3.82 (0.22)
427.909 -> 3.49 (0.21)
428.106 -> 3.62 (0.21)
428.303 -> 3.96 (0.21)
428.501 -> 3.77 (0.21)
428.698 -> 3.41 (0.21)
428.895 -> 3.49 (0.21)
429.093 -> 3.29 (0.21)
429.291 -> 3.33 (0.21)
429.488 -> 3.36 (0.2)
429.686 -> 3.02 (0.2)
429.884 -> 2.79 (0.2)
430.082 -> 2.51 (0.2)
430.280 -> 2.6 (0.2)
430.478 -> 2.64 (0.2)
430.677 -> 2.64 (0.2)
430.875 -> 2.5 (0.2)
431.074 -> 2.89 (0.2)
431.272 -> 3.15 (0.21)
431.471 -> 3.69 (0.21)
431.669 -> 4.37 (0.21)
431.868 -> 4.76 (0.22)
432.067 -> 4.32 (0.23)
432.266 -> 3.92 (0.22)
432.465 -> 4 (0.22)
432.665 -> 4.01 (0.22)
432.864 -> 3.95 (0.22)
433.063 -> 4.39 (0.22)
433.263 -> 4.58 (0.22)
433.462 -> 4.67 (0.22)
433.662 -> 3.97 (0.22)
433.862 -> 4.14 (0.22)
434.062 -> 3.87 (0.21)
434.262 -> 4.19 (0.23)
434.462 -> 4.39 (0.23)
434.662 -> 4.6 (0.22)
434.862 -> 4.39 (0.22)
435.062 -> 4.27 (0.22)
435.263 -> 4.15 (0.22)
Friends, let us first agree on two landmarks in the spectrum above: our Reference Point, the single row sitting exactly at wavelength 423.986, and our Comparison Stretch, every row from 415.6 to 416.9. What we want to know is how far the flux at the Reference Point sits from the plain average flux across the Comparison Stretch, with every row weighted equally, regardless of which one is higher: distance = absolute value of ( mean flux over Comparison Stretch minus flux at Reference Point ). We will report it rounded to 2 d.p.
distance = 0.45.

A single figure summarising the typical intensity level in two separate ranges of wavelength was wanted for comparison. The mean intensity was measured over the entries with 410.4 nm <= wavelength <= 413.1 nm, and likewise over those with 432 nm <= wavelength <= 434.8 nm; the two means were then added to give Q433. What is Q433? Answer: 7.8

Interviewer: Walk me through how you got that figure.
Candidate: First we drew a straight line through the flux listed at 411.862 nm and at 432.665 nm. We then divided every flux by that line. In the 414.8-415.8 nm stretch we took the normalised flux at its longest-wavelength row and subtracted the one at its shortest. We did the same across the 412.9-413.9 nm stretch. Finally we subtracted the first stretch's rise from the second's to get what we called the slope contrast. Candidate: -0.12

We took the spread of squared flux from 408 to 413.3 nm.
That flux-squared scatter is 1.5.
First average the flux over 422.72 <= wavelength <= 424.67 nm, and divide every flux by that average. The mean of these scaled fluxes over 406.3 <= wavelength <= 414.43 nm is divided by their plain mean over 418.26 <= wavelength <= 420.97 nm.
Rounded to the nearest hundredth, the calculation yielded 1.00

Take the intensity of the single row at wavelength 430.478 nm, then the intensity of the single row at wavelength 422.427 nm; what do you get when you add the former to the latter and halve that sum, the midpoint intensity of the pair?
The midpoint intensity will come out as 2.9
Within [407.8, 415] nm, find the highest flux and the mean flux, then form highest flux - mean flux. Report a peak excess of 0.40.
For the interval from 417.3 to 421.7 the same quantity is 0.63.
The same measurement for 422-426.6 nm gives 0.48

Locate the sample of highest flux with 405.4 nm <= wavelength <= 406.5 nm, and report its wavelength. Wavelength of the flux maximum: 405.463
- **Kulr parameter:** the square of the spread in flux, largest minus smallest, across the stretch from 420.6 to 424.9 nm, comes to 1.5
